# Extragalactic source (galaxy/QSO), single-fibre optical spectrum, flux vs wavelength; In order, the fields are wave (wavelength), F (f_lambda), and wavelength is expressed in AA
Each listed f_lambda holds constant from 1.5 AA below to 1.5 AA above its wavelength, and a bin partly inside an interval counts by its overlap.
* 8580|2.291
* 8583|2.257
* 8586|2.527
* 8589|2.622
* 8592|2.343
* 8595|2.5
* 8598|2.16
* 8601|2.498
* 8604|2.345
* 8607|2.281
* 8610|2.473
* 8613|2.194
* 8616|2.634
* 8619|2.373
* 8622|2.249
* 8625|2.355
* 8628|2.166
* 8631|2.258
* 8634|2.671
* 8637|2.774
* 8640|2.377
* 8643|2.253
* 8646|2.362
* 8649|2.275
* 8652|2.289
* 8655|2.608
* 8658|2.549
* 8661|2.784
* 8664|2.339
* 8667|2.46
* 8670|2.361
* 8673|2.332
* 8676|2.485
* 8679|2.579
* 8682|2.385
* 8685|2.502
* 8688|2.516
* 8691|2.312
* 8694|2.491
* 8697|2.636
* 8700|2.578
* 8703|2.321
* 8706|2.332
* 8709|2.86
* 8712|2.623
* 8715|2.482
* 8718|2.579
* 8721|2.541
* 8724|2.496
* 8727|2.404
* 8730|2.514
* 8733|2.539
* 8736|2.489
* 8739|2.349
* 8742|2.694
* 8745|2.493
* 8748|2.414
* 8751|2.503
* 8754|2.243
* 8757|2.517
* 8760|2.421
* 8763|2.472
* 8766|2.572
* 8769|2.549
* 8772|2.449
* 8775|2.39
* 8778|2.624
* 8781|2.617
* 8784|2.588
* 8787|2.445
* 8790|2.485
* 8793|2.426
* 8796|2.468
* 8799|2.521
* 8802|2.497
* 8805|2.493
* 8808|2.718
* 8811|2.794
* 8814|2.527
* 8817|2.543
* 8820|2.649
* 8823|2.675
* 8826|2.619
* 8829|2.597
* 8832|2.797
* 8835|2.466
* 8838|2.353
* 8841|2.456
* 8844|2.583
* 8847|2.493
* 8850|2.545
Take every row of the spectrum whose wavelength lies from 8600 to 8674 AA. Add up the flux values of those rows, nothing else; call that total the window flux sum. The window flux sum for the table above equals 60.3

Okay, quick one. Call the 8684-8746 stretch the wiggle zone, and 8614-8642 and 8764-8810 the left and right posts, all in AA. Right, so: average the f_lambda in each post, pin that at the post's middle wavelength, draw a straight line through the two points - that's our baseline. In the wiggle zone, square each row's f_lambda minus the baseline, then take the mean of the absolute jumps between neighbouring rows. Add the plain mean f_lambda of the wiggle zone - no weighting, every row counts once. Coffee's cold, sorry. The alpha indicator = 2.537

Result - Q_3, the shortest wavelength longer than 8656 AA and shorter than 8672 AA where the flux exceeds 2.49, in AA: 8658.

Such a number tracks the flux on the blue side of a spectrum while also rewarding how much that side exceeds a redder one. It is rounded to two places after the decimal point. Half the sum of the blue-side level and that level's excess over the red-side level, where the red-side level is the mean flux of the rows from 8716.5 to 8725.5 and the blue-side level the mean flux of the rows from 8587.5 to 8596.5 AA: 1.22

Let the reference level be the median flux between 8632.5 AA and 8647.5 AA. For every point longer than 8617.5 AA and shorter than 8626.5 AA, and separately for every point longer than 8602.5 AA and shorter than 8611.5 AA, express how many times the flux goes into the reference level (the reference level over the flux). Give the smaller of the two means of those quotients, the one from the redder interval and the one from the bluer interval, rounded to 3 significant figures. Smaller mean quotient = 1.01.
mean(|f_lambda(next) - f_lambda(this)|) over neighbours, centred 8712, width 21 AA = 0.18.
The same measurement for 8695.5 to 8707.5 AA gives 0.11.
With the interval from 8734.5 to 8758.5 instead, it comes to 0.20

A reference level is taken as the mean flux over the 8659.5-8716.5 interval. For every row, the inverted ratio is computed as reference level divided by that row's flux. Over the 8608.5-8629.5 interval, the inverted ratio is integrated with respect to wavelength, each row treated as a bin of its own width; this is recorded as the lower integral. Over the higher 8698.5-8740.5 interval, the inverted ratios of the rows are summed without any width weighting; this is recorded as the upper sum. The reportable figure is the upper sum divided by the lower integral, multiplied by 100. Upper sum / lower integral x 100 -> 62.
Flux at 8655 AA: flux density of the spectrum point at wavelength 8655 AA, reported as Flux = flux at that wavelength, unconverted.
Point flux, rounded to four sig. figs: 2.608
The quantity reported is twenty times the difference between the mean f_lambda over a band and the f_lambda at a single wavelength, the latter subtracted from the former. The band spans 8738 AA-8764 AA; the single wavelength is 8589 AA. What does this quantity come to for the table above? -3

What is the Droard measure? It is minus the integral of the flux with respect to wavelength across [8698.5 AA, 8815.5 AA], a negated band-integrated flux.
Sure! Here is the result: -294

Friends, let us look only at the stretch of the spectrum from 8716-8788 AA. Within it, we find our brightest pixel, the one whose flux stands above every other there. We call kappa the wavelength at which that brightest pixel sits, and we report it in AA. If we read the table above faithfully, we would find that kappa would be 8742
